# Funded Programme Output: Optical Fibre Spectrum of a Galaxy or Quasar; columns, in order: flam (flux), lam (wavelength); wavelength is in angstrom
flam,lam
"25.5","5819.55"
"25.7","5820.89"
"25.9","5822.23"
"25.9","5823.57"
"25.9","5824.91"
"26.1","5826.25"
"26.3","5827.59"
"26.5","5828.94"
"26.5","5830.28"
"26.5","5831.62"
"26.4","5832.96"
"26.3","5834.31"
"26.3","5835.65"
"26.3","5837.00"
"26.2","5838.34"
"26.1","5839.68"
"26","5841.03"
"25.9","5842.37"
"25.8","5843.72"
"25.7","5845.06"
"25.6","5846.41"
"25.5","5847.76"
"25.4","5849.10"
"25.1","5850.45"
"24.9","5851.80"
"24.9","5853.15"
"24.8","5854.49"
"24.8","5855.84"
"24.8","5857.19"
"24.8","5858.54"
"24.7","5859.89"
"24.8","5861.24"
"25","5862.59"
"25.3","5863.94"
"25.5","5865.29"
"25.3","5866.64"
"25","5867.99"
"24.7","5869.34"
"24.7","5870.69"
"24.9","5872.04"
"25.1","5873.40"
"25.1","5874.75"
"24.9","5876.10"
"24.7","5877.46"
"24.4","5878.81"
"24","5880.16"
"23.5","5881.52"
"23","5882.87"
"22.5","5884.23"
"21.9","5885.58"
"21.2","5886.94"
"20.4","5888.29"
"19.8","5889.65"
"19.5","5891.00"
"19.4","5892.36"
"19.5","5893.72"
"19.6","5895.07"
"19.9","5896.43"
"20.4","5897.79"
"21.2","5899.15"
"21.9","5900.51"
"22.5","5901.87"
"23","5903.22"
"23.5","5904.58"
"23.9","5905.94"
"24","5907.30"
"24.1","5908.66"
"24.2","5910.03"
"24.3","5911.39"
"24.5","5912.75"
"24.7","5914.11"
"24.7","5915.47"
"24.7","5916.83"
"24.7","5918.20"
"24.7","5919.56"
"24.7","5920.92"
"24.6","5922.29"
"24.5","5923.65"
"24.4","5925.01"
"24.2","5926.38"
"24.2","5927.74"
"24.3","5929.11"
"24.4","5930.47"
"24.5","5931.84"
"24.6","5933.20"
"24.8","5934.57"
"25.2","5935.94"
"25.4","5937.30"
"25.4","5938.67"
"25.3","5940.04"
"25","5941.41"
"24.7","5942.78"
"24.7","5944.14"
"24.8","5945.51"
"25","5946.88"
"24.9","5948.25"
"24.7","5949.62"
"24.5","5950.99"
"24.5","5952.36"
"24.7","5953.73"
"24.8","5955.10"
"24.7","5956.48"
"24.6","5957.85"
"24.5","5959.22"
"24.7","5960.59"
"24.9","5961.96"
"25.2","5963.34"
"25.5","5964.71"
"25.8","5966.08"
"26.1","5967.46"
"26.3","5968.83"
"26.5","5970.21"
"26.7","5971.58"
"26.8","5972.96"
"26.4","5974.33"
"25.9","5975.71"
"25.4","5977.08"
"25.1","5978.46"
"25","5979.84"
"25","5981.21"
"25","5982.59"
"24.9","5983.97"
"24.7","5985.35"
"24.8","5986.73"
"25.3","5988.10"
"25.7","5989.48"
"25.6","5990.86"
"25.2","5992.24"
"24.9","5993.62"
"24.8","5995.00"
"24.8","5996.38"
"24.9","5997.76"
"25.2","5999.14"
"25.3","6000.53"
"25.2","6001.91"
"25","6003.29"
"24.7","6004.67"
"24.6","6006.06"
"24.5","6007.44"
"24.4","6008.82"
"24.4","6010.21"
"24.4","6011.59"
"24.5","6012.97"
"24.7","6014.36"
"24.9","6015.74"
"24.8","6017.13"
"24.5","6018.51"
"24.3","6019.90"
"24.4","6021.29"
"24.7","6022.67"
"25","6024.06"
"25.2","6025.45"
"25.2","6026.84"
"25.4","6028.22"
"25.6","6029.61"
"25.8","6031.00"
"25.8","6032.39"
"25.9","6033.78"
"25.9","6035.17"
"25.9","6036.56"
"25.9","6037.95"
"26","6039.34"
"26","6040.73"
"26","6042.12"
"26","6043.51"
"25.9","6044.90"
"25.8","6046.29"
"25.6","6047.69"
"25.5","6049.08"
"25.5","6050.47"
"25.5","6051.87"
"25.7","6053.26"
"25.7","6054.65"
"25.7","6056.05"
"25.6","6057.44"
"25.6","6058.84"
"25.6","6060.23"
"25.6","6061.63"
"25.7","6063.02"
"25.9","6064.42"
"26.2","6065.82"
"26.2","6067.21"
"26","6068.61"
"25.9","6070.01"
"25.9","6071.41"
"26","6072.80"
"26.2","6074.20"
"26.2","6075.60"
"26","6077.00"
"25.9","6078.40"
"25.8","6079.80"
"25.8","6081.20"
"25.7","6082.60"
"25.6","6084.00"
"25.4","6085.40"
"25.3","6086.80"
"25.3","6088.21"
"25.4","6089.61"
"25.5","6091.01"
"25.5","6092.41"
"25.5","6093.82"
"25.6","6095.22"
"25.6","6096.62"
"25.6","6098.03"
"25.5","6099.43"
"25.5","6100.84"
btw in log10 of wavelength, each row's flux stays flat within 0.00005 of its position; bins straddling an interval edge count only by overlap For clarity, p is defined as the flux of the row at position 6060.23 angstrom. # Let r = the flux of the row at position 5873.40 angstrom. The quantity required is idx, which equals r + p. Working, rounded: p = 25.6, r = 25.1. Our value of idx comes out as 50.7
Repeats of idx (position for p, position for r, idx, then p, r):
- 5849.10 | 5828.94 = 51.9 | 25.4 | 26.5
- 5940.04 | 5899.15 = 46.5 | 25.3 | 21.2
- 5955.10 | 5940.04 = 50.1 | 24.8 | 25.3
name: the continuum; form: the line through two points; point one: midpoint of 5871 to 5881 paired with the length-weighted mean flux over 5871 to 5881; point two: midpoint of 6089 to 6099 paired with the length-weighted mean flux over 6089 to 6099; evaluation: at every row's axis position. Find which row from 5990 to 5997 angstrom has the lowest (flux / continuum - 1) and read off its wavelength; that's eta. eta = 5996.38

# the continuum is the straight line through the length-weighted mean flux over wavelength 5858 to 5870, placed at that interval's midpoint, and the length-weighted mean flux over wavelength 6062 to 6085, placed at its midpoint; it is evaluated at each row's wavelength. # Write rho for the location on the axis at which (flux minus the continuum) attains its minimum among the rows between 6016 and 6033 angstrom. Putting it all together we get 6019.90 angstrom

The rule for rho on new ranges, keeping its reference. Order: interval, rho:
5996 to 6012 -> 6011.59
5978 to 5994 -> 5985.35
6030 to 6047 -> 6046.29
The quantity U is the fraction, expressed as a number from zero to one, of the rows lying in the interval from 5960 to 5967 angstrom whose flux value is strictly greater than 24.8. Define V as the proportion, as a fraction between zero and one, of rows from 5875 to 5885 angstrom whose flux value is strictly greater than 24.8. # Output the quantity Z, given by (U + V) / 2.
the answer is 0.5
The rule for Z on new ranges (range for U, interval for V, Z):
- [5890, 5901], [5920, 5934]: 0.0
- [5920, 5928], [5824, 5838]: 0.5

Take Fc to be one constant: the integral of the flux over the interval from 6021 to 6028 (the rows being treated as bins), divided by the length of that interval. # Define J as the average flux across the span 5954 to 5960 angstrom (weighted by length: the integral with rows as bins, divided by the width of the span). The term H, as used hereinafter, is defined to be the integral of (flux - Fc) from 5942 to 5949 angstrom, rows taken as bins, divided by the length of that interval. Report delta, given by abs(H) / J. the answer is 0.007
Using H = -0.2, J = 24.6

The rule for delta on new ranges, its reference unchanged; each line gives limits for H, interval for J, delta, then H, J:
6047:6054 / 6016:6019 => 0.023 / 0.6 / 24.7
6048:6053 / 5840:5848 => 0.021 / 0.5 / 25.8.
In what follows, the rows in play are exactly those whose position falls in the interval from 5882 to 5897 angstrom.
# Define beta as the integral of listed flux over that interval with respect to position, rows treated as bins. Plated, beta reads 310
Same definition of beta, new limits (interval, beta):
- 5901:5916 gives 359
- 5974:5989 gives 378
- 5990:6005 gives 376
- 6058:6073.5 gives 401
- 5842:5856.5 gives 367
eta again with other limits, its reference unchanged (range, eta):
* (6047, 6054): 6051.87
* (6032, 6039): 6032.39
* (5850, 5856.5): 5855.84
